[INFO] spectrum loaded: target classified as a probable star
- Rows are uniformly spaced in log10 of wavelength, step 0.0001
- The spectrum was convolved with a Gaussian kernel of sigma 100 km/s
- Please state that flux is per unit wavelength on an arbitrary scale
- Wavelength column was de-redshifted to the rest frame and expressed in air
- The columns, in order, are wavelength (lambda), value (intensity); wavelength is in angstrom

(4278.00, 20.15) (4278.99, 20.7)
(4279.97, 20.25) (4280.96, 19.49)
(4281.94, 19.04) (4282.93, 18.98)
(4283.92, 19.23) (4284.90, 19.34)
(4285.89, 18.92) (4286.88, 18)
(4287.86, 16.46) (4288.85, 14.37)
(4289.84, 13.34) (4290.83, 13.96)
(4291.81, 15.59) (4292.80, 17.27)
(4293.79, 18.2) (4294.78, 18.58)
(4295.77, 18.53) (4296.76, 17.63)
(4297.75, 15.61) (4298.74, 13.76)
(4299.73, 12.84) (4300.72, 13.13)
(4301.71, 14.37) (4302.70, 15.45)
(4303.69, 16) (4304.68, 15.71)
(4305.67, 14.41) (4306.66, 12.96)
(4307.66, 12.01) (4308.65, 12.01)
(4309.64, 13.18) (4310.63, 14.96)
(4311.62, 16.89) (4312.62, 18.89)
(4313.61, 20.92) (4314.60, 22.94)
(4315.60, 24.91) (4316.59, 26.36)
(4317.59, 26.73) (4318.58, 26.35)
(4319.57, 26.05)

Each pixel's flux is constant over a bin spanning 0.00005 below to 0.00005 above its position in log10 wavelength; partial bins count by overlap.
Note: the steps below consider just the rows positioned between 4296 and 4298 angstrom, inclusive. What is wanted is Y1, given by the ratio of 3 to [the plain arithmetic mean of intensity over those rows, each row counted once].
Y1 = 0.181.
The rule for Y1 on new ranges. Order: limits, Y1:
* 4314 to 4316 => 0.125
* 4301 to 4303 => 0.201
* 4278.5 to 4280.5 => 0.147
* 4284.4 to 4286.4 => 0.157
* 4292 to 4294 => 0.169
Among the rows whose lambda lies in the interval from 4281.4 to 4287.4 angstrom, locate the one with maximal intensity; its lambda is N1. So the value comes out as 4284.90 angstrom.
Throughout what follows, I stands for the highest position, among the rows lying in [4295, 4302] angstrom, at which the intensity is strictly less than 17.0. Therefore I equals 4301.71 angstrom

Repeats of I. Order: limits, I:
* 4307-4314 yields 4311.62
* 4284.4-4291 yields 4290.83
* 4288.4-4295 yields 4291.81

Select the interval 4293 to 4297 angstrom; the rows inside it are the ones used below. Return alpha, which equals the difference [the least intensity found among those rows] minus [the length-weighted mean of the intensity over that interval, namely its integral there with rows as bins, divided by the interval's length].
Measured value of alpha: -0.55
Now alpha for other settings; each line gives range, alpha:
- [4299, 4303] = -1.03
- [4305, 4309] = -0.98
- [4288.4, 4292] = -0.88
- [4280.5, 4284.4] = -0.19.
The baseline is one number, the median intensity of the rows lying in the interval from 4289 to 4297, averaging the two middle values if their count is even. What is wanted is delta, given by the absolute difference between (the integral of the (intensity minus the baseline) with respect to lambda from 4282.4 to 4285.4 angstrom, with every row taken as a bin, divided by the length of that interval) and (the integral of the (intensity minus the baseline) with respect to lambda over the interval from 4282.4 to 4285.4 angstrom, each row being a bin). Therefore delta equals 3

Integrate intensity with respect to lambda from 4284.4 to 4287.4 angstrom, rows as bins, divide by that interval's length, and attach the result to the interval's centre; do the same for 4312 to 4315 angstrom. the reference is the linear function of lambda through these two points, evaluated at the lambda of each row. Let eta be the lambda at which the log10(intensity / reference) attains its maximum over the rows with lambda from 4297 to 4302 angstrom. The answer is 4297.75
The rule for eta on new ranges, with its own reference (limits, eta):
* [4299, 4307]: 4303.69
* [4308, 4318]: 4317.59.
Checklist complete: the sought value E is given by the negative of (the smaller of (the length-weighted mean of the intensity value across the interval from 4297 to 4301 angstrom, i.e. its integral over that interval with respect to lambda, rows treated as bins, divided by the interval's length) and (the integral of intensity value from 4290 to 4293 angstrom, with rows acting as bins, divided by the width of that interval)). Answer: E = -14.1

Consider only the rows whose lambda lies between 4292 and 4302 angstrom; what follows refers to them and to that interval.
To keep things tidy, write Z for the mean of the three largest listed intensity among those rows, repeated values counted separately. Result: 18.4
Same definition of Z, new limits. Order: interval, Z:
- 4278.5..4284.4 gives 20.1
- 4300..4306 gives 15.7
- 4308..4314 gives 18.9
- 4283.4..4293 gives 19.2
